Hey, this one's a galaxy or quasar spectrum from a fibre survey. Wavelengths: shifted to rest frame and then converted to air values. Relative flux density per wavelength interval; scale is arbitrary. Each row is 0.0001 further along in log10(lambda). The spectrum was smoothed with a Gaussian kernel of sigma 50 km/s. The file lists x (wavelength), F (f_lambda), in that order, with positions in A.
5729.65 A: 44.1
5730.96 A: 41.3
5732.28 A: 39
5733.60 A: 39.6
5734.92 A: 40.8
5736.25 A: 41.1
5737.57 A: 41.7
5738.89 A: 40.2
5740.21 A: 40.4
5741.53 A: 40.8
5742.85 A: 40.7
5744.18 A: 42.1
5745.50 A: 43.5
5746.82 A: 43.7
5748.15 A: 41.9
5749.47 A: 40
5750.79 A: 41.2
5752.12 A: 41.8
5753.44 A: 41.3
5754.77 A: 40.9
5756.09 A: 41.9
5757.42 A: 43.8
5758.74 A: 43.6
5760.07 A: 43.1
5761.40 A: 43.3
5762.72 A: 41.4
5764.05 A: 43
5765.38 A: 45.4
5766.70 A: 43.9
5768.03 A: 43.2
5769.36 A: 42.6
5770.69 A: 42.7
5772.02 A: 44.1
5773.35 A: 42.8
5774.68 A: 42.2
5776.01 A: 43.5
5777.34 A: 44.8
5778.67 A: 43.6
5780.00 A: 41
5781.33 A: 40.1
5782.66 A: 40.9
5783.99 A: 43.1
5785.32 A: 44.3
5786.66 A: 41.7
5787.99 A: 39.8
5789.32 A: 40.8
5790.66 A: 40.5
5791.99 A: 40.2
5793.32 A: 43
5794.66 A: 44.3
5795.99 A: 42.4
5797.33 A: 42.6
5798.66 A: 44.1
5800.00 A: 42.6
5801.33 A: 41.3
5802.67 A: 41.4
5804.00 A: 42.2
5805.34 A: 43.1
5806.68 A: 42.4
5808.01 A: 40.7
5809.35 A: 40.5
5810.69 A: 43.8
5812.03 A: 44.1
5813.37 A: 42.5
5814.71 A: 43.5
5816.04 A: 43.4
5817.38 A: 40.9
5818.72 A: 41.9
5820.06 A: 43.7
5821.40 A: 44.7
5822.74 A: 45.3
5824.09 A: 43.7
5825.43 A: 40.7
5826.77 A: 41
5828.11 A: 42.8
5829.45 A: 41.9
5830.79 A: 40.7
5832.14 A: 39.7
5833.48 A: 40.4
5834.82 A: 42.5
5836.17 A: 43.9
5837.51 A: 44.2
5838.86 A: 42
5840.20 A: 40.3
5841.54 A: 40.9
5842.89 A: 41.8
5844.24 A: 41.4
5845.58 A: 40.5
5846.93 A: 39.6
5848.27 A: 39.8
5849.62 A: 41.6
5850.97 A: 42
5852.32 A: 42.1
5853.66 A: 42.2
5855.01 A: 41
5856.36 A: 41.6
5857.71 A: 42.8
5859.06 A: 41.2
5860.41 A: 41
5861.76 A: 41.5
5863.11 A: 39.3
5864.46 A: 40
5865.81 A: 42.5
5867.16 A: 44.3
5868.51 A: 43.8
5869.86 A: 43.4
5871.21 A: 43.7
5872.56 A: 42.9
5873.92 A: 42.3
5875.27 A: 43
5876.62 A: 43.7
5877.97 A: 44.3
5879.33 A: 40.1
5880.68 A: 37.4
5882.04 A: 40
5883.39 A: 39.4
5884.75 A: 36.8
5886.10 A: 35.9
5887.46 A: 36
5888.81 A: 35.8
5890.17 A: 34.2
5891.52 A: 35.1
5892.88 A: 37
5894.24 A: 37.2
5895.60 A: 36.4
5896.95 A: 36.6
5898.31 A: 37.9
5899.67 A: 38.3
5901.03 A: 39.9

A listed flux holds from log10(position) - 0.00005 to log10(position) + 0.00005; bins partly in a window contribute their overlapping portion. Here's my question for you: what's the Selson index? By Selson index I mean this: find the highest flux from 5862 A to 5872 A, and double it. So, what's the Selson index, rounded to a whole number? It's 89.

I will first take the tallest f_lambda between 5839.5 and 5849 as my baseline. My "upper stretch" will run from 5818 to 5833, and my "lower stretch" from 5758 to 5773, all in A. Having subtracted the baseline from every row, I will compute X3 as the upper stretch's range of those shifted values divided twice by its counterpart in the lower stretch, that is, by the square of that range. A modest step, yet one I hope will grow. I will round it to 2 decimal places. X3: 0.35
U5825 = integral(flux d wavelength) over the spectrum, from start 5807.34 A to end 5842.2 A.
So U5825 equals 1475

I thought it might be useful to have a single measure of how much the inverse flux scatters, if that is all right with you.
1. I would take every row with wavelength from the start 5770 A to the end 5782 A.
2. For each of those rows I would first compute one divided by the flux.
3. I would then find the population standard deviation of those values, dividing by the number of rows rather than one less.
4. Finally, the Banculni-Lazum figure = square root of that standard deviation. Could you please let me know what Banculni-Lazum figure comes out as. 0.0280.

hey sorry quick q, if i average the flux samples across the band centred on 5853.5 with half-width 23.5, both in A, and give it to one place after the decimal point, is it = 41.8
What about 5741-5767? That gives 42.4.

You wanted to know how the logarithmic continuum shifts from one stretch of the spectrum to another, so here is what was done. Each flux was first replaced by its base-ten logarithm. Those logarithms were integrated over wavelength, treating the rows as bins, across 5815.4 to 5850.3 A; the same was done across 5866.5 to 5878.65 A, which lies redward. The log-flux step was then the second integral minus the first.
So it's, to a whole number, -37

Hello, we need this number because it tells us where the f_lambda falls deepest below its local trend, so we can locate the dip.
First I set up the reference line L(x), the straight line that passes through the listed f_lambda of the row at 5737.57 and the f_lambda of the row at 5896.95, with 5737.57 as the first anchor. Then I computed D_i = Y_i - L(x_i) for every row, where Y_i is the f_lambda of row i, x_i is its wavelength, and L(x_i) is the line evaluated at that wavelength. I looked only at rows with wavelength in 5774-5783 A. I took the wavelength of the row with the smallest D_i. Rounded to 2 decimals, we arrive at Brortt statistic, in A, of 5781.33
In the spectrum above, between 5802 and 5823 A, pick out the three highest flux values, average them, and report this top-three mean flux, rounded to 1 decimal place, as 44.7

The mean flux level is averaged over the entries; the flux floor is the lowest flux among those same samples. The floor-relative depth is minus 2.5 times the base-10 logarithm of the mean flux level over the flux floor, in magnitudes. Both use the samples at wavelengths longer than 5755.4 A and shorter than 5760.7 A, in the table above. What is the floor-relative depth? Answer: -0.03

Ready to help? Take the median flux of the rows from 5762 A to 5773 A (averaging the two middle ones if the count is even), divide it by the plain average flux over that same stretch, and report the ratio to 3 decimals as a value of 0.996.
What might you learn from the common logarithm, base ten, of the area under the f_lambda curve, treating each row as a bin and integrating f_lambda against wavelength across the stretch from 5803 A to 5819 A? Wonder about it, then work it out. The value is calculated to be 2.83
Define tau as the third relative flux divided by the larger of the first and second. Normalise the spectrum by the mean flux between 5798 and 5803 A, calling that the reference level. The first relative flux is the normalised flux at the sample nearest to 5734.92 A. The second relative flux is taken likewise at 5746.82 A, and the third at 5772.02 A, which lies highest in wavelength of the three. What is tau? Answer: 1.01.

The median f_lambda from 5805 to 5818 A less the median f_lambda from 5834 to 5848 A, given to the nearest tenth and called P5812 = 1.2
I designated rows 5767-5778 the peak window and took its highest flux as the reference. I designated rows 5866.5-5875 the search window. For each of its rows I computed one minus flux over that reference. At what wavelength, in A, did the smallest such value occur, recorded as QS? 5867.16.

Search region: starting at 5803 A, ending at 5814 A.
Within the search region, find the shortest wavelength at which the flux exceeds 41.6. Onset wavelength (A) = 5804.00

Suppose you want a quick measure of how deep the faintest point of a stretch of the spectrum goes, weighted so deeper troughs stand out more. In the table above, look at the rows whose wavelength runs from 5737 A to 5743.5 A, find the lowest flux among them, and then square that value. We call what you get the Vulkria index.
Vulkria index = 1616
